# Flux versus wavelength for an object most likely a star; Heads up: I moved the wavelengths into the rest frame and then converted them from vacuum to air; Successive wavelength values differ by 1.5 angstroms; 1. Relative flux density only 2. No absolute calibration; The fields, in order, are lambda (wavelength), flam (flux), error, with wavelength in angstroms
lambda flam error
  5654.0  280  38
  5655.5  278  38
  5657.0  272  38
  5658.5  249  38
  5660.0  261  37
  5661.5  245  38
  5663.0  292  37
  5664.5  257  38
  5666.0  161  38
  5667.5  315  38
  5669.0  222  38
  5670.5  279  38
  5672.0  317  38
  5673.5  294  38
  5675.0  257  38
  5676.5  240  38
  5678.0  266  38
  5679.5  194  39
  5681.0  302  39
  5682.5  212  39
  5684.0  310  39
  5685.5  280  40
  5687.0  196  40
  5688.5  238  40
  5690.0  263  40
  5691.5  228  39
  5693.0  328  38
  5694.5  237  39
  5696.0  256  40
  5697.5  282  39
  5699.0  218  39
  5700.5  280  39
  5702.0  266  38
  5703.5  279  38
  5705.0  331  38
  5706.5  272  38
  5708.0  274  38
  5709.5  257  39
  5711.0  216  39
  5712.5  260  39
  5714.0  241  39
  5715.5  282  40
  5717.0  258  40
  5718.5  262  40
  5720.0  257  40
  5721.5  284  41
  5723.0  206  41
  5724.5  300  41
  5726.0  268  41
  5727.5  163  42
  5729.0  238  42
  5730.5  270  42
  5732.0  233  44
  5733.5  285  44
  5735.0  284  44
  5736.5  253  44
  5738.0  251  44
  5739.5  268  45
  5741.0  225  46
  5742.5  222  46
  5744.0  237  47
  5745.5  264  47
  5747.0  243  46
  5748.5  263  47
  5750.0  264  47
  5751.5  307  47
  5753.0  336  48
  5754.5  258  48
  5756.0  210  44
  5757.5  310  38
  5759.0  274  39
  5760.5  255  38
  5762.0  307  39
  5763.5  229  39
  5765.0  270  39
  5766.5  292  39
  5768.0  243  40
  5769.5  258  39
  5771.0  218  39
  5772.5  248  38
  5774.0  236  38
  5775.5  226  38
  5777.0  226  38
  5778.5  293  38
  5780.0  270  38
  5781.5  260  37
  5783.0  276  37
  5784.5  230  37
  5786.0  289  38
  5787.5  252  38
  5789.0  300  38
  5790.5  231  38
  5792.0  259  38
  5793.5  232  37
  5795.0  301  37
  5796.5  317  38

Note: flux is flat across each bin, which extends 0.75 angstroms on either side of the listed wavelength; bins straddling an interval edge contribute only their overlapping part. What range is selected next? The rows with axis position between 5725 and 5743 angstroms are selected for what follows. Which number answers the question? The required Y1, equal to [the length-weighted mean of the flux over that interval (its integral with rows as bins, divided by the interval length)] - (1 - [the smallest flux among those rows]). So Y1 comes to 410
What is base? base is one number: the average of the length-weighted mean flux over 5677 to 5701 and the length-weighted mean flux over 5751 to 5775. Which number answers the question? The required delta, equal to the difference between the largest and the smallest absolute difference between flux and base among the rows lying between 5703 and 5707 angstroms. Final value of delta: 59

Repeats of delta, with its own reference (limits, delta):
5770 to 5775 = 30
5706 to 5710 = 11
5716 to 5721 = 1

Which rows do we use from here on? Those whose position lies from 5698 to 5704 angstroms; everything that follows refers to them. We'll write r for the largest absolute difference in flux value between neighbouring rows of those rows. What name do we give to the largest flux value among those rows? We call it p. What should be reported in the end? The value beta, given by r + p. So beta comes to 342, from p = 280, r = 62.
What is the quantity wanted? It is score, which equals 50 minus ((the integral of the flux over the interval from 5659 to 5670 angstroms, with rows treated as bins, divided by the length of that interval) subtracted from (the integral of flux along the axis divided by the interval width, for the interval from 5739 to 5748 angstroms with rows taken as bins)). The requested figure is 58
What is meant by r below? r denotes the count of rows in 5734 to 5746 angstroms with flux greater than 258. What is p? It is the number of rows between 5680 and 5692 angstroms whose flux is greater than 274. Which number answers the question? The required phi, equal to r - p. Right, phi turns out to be 0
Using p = 3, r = 3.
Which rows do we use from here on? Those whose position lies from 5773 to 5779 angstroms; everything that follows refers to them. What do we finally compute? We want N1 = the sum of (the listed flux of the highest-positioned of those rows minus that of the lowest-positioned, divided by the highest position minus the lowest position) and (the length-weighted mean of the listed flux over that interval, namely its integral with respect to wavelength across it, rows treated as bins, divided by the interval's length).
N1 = 256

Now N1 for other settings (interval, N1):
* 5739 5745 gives 231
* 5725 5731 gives 236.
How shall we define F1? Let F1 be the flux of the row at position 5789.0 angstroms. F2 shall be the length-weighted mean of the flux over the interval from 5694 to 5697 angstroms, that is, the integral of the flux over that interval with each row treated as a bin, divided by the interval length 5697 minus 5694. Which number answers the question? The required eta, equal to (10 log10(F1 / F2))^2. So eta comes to 0.62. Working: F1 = 300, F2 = 250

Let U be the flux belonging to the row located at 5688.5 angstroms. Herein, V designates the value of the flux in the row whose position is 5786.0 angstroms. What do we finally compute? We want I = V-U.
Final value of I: 51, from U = 238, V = 289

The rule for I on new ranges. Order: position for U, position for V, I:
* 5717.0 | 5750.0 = 6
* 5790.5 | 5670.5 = 48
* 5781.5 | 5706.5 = 12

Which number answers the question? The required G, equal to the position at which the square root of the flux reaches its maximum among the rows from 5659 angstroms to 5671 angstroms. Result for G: 5667.5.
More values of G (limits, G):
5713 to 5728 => 5724.5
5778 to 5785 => 5778.5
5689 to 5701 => 5693.0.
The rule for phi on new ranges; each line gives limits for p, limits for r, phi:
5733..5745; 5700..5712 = 4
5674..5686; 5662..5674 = 2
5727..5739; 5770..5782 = 1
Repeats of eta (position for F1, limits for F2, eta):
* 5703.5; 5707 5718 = 0.14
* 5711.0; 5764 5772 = 0.52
